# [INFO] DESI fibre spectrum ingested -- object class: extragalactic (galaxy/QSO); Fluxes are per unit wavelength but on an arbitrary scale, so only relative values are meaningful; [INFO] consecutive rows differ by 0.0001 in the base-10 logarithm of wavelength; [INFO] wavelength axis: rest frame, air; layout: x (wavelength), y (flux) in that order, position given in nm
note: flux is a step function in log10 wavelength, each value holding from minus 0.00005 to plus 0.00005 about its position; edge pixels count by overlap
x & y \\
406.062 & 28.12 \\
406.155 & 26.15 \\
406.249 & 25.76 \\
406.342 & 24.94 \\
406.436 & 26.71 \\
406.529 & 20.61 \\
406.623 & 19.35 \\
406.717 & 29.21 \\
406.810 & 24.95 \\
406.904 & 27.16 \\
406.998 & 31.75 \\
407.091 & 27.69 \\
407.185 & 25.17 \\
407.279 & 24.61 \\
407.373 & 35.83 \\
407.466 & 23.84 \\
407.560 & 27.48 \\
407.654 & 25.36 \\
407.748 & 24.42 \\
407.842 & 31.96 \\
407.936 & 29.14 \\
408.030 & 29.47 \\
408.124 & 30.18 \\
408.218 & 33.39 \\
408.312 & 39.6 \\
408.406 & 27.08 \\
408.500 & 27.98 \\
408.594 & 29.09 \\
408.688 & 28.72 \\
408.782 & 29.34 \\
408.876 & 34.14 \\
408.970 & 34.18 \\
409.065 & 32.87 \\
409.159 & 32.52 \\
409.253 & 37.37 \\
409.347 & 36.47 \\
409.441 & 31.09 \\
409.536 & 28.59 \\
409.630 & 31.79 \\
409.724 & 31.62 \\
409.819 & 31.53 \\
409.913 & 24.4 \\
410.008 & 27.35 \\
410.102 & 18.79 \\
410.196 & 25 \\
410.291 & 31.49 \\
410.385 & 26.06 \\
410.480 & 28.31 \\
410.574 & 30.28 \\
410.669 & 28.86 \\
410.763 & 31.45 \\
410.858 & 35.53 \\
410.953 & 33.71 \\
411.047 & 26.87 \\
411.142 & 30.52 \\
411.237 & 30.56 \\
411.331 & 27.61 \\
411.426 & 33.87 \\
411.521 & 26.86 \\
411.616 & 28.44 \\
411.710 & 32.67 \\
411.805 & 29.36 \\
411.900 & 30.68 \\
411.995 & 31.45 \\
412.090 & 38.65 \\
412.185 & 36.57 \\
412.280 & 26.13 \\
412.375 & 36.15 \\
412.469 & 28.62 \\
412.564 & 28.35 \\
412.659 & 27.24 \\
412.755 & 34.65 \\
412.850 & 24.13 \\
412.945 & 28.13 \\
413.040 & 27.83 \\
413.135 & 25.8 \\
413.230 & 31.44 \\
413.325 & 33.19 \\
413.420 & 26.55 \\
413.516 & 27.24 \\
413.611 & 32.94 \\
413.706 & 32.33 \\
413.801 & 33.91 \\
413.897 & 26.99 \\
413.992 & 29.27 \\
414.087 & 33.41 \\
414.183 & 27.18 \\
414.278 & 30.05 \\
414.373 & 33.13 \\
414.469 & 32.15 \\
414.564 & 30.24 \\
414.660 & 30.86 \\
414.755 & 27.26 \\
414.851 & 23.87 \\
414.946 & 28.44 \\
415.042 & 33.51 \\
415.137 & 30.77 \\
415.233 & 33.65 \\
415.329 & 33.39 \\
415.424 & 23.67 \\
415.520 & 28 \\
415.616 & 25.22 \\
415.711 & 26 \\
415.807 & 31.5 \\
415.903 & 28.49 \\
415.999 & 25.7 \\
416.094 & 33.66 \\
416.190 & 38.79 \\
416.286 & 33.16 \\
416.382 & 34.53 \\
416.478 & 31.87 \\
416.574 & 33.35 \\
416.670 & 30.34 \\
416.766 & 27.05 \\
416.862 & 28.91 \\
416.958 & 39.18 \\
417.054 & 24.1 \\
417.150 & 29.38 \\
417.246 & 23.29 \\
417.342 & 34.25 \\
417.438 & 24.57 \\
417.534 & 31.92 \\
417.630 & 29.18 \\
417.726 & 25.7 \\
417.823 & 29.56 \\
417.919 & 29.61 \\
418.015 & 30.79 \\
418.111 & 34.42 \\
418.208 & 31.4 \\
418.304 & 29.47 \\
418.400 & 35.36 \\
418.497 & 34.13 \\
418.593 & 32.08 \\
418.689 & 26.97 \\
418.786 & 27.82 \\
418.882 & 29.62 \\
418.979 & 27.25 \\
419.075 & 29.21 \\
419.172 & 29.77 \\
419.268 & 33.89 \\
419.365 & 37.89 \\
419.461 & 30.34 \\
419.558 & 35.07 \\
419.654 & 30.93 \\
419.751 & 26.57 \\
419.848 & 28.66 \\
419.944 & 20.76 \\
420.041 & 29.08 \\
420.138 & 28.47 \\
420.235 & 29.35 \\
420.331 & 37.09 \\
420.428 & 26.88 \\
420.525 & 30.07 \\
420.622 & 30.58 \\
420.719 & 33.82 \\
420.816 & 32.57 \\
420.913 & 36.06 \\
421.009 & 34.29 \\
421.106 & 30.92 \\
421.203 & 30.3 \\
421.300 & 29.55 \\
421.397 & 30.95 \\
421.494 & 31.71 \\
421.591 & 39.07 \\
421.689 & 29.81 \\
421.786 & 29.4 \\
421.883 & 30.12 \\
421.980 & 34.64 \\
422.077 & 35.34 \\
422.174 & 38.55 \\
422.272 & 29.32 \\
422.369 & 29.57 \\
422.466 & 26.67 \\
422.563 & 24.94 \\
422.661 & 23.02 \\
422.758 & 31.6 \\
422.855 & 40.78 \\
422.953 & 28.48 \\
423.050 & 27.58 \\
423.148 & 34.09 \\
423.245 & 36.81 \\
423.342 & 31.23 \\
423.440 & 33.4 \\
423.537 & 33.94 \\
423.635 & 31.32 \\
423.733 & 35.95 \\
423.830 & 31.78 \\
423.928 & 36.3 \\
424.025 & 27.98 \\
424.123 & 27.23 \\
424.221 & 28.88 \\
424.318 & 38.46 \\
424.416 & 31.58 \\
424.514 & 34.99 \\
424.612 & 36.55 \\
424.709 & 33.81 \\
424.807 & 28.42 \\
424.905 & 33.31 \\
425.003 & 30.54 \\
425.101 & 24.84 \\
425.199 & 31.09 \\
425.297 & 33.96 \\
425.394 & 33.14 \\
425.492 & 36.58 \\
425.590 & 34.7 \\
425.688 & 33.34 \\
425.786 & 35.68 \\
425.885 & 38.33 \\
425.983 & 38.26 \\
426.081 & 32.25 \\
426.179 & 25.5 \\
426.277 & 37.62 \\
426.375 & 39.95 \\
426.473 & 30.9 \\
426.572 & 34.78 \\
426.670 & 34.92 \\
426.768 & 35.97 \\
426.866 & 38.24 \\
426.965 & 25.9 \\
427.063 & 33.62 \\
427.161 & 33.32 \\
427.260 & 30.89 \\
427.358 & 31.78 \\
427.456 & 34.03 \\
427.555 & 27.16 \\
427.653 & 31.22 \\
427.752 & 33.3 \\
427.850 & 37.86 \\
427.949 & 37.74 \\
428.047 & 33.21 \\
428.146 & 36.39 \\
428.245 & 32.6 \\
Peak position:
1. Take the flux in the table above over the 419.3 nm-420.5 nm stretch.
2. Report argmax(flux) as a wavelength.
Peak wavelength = 419.365 nm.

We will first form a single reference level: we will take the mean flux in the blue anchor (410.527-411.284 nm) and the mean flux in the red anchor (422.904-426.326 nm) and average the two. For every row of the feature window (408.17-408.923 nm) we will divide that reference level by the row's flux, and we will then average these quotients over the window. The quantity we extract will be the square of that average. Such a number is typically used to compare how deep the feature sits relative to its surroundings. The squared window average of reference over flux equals 1.08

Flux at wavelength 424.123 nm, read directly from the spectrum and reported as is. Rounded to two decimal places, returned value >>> 27.23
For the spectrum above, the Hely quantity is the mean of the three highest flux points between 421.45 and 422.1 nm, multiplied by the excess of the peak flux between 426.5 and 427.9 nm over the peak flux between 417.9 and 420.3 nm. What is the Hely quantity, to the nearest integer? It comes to 13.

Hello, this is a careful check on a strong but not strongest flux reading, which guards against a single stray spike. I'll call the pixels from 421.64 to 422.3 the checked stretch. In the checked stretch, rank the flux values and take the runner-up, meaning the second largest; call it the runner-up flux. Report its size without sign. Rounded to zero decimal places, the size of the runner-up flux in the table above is 35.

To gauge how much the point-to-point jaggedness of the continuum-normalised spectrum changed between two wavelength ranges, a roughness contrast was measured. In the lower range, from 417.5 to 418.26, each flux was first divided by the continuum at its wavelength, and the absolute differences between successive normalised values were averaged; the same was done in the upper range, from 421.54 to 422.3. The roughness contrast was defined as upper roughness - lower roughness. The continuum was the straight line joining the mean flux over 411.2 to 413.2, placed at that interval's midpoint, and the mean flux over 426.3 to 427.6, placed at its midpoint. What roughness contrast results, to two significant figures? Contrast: 0.043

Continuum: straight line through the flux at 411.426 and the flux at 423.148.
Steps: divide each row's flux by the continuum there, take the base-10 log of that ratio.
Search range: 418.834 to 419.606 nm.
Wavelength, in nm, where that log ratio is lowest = 418.979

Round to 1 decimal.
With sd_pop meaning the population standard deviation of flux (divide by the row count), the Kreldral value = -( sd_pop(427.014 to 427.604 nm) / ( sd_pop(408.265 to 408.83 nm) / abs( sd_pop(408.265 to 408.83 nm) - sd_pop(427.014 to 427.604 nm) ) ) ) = -1.0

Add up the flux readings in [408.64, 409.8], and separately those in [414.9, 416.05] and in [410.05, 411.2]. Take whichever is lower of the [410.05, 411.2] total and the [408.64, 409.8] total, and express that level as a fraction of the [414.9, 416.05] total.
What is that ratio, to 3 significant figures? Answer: 0.996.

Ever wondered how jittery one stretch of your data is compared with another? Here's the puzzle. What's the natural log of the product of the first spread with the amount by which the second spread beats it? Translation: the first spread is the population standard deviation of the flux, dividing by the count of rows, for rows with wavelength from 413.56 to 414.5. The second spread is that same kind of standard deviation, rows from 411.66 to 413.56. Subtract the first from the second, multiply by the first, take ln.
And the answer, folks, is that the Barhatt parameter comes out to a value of 1.3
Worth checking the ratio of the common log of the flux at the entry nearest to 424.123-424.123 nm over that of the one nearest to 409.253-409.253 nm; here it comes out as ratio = 0.91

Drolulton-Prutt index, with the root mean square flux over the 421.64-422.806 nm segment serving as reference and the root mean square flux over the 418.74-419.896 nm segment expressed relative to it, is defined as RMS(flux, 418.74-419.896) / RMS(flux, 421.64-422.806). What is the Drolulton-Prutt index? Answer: 1.01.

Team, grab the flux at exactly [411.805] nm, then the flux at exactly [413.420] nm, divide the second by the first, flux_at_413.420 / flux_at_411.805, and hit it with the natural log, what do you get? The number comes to -0.10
